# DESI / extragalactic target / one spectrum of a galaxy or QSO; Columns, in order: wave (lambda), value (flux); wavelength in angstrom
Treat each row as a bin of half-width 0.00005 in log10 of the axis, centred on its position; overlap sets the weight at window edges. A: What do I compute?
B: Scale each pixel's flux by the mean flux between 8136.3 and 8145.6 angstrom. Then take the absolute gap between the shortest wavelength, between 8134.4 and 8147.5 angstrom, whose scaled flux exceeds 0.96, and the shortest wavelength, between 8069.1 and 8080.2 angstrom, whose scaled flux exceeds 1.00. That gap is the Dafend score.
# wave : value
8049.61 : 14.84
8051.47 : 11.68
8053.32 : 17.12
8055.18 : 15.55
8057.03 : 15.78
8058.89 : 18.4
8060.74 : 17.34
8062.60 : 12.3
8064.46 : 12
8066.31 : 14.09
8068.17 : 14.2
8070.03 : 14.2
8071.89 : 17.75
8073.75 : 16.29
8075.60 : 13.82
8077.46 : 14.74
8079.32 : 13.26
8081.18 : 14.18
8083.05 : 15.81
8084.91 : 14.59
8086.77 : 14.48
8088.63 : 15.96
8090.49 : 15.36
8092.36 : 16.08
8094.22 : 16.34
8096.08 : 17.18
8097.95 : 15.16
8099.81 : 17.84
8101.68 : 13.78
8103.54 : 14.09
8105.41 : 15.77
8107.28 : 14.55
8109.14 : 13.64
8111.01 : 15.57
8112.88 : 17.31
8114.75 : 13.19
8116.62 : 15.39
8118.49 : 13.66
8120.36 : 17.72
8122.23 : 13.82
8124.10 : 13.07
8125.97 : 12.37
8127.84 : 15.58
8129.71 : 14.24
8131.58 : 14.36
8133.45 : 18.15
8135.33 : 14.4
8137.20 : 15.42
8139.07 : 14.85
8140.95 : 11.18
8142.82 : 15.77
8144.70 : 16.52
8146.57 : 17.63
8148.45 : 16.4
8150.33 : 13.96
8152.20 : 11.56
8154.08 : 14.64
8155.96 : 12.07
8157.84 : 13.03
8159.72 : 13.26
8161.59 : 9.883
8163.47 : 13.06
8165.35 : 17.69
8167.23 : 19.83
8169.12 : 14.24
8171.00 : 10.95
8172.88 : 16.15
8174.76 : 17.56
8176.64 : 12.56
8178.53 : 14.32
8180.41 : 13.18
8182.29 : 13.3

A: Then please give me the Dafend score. 63.4 angstrom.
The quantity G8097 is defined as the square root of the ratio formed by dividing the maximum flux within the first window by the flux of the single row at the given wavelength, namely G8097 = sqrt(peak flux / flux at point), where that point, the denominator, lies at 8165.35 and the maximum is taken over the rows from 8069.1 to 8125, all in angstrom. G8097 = 1.00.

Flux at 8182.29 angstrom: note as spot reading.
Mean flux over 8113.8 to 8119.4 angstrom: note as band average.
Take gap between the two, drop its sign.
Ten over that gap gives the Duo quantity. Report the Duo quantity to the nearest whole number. 13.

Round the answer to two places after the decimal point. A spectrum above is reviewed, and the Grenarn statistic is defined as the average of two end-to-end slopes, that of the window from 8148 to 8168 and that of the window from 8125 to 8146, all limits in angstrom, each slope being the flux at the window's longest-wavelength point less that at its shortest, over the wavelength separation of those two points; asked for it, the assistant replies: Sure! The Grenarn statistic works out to 0.20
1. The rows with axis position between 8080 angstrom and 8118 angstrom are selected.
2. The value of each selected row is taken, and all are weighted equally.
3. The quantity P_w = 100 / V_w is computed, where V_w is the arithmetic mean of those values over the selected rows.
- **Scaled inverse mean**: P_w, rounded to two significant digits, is 6.5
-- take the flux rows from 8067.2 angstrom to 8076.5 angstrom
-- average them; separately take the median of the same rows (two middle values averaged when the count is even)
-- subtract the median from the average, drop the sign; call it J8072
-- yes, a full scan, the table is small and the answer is 1.1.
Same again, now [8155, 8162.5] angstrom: 0.5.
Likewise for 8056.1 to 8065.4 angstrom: 0.6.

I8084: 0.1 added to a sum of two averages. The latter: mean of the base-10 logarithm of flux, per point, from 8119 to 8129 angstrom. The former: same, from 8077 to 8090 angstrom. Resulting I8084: 2.43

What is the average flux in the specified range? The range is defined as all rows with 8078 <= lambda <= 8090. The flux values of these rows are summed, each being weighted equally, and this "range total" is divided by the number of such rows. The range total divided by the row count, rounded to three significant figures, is 14.7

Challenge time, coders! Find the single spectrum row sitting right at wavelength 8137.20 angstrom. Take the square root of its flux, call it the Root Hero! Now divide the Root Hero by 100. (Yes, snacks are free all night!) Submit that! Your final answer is 0.0393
